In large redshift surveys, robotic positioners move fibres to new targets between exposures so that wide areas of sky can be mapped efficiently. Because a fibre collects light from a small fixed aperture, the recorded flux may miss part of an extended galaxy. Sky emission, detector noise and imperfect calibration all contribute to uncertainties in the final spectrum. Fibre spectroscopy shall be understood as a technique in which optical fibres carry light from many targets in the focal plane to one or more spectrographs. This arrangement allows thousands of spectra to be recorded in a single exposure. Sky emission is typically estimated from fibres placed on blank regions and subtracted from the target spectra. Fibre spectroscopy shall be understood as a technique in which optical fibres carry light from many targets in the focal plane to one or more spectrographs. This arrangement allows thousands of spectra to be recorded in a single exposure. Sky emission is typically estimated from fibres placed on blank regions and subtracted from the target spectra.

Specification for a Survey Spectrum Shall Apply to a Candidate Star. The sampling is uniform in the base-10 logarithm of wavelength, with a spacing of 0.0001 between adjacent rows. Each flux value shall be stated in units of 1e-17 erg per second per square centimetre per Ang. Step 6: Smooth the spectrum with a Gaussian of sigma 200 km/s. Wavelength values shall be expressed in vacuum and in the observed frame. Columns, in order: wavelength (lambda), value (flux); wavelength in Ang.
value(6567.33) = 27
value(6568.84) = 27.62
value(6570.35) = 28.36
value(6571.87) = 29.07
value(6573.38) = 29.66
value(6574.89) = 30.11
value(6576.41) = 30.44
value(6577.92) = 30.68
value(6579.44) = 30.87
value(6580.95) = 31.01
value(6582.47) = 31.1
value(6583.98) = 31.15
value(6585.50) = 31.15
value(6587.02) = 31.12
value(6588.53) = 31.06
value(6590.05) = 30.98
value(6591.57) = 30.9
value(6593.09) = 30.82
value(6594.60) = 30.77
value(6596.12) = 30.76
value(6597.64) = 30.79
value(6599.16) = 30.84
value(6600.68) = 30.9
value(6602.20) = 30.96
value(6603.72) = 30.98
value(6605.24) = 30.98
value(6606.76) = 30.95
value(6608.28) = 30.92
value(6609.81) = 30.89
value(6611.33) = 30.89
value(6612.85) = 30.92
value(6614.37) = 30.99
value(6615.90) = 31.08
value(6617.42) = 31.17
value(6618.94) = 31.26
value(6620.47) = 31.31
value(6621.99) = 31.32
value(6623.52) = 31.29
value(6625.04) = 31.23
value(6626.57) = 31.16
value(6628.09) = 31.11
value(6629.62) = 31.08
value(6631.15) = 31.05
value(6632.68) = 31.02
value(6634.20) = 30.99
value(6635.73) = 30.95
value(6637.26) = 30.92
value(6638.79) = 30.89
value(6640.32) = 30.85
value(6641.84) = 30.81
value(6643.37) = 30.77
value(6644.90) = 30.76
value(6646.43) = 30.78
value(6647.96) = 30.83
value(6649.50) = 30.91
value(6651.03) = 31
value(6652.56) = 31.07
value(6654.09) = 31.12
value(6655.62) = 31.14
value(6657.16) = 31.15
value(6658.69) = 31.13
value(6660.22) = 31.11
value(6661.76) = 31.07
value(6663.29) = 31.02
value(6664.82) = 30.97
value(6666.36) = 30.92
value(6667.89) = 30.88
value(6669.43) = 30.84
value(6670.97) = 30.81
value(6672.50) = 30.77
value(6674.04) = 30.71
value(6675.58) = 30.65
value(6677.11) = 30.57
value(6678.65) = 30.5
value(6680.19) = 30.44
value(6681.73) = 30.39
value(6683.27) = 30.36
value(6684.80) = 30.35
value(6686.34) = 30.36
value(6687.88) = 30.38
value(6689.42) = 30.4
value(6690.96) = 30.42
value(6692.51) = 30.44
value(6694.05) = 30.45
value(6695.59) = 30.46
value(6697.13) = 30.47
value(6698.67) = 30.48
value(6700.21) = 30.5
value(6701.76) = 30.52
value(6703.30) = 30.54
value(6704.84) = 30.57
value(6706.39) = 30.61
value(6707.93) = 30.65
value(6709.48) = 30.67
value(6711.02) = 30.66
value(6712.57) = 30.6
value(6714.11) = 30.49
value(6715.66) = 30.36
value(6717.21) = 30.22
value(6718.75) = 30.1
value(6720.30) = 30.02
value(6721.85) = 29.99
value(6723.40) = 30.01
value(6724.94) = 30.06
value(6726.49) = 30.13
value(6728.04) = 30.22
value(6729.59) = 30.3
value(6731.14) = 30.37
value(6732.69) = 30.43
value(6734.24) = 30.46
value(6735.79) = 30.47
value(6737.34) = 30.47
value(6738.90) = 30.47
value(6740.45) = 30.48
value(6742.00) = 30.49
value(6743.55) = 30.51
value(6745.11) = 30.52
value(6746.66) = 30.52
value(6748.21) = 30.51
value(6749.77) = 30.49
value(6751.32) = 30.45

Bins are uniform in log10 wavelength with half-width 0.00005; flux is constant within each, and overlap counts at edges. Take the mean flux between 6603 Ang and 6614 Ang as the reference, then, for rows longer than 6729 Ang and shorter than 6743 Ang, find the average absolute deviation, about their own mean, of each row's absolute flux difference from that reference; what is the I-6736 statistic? 0.047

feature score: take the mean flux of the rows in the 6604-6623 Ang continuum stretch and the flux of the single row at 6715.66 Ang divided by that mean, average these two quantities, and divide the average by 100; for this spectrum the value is 0.160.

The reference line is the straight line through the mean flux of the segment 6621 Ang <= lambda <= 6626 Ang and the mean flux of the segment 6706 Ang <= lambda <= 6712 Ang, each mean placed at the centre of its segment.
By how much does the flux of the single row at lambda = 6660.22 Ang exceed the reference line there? 0.10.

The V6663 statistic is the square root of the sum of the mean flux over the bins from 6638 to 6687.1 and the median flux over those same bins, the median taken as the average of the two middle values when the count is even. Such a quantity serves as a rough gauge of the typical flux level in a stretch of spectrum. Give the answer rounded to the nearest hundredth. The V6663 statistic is 7.85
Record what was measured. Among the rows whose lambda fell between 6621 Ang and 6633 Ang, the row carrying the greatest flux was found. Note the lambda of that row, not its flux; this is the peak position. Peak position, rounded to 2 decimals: 6621.99 Ang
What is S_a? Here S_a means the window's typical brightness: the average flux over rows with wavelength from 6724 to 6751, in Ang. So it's 30.4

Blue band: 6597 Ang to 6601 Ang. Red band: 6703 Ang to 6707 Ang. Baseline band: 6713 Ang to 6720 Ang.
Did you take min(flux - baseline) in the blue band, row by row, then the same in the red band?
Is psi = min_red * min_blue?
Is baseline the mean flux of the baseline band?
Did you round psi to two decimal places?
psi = 0.12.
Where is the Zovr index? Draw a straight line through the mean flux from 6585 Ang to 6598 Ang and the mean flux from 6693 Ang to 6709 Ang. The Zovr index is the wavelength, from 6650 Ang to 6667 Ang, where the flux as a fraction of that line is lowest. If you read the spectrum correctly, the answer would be 6666.36 Ang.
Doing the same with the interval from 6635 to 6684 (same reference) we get 6683.27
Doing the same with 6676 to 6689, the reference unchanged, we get 6684.80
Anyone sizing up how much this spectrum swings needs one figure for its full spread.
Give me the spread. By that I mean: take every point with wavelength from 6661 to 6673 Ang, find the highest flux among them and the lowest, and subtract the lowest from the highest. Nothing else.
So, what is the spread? 0.30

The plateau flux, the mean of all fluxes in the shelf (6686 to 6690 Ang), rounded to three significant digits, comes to 30.4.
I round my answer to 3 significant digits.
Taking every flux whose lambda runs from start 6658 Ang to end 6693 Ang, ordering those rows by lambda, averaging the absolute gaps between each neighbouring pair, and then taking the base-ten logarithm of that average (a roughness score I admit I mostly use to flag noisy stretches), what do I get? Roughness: -1.40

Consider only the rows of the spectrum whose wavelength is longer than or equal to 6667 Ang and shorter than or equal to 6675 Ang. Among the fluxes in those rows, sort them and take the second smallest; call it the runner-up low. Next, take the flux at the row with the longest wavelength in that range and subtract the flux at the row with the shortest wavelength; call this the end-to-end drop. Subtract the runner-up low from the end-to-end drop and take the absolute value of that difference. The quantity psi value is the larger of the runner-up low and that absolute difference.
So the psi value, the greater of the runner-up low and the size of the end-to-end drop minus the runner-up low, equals 30.9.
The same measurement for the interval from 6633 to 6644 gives 31.0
